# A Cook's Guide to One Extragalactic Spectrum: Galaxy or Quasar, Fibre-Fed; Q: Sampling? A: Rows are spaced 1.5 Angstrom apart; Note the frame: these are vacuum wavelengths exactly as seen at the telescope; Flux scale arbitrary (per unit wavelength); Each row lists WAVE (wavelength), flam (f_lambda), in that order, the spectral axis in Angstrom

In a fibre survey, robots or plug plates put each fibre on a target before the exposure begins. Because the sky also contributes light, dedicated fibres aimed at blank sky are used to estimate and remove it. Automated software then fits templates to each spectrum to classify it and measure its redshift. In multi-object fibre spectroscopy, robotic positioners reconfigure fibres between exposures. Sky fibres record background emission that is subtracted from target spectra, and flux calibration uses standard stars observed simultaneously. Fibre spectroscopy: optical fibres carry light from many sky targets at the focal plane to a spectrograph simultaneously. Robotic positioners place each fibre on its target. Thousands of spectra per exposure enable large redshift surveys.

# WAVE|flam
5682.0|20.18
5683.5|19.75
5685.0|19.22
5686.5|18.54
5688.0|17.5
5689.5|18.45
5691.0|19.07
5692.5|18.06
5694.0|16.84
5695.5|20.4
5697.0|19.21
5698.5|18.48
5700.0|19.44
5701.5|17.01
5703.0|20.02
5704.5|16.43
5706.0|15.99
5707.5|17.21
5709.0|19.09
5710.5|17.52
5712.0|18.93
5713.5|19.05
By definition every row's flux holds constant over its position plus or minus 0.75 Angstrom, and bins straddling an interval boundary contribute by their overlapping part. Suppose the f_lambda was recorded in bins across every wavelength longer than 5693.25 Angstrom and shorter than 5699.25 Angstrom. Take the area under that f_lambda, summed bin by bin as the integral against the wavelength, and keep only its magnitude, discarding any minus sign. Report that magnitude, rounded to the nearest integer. 112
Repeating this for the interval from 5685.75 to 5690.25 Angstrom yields 82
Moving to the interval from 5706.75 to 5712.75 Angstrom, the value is 109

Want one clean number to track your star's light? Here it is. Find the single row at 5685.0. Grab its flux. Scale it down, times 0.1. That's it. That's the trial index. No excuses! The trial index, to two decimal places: 1.92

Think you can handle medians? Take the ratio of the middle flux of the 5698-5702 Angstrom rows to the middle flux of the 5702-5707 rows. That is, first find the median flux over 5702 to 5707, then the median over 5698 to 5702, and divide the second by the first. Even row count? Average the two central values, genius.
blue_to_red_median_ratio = 1.12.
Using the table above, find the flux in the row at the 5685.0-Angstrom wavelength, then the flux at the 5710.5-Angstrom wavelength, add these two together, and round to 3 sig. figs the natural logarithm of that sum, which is 3.60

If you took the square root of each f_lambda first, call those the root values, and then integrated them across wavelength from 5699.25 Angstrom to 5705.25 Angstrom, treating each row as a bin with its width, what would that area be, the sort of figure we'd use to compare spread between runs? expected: 25.59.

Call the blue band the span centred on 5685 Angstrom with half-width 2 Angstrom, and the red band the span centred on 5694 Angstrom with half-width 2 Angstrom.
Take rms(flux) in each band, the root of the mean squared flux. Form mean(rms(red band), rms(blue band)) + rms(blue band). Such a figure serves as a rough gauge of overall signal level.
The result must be 38.0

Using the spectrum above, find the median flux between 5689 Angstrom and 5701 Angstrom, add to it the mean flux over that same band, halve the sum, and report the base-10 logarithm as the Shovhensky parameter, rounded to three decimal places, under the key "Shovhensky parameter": 1.273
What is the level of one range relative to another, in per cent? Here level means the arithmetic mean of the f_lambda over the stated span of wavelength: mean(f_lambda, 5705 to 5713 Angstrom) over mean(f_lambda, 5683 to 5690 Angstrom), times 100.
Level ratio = 95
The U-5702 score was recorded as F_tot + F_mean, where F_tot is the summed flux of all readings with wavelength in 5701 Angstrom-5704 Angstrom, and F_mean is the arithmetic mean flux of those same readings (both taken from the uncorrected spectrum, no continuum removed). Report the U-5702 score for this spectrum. 55.5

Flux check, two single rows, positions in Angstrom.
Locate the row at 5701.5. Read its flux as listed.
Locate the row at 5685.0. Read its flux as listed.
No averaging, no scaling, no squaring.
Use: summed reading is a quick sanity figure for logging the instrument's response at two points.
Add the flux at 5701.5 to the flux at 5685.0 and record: 36.2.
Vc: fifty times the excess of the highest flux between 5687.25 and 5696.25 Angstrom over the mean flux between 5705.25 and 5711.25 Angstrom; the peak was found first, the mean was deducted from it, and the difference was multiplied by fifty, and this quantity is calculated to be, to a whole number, 147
